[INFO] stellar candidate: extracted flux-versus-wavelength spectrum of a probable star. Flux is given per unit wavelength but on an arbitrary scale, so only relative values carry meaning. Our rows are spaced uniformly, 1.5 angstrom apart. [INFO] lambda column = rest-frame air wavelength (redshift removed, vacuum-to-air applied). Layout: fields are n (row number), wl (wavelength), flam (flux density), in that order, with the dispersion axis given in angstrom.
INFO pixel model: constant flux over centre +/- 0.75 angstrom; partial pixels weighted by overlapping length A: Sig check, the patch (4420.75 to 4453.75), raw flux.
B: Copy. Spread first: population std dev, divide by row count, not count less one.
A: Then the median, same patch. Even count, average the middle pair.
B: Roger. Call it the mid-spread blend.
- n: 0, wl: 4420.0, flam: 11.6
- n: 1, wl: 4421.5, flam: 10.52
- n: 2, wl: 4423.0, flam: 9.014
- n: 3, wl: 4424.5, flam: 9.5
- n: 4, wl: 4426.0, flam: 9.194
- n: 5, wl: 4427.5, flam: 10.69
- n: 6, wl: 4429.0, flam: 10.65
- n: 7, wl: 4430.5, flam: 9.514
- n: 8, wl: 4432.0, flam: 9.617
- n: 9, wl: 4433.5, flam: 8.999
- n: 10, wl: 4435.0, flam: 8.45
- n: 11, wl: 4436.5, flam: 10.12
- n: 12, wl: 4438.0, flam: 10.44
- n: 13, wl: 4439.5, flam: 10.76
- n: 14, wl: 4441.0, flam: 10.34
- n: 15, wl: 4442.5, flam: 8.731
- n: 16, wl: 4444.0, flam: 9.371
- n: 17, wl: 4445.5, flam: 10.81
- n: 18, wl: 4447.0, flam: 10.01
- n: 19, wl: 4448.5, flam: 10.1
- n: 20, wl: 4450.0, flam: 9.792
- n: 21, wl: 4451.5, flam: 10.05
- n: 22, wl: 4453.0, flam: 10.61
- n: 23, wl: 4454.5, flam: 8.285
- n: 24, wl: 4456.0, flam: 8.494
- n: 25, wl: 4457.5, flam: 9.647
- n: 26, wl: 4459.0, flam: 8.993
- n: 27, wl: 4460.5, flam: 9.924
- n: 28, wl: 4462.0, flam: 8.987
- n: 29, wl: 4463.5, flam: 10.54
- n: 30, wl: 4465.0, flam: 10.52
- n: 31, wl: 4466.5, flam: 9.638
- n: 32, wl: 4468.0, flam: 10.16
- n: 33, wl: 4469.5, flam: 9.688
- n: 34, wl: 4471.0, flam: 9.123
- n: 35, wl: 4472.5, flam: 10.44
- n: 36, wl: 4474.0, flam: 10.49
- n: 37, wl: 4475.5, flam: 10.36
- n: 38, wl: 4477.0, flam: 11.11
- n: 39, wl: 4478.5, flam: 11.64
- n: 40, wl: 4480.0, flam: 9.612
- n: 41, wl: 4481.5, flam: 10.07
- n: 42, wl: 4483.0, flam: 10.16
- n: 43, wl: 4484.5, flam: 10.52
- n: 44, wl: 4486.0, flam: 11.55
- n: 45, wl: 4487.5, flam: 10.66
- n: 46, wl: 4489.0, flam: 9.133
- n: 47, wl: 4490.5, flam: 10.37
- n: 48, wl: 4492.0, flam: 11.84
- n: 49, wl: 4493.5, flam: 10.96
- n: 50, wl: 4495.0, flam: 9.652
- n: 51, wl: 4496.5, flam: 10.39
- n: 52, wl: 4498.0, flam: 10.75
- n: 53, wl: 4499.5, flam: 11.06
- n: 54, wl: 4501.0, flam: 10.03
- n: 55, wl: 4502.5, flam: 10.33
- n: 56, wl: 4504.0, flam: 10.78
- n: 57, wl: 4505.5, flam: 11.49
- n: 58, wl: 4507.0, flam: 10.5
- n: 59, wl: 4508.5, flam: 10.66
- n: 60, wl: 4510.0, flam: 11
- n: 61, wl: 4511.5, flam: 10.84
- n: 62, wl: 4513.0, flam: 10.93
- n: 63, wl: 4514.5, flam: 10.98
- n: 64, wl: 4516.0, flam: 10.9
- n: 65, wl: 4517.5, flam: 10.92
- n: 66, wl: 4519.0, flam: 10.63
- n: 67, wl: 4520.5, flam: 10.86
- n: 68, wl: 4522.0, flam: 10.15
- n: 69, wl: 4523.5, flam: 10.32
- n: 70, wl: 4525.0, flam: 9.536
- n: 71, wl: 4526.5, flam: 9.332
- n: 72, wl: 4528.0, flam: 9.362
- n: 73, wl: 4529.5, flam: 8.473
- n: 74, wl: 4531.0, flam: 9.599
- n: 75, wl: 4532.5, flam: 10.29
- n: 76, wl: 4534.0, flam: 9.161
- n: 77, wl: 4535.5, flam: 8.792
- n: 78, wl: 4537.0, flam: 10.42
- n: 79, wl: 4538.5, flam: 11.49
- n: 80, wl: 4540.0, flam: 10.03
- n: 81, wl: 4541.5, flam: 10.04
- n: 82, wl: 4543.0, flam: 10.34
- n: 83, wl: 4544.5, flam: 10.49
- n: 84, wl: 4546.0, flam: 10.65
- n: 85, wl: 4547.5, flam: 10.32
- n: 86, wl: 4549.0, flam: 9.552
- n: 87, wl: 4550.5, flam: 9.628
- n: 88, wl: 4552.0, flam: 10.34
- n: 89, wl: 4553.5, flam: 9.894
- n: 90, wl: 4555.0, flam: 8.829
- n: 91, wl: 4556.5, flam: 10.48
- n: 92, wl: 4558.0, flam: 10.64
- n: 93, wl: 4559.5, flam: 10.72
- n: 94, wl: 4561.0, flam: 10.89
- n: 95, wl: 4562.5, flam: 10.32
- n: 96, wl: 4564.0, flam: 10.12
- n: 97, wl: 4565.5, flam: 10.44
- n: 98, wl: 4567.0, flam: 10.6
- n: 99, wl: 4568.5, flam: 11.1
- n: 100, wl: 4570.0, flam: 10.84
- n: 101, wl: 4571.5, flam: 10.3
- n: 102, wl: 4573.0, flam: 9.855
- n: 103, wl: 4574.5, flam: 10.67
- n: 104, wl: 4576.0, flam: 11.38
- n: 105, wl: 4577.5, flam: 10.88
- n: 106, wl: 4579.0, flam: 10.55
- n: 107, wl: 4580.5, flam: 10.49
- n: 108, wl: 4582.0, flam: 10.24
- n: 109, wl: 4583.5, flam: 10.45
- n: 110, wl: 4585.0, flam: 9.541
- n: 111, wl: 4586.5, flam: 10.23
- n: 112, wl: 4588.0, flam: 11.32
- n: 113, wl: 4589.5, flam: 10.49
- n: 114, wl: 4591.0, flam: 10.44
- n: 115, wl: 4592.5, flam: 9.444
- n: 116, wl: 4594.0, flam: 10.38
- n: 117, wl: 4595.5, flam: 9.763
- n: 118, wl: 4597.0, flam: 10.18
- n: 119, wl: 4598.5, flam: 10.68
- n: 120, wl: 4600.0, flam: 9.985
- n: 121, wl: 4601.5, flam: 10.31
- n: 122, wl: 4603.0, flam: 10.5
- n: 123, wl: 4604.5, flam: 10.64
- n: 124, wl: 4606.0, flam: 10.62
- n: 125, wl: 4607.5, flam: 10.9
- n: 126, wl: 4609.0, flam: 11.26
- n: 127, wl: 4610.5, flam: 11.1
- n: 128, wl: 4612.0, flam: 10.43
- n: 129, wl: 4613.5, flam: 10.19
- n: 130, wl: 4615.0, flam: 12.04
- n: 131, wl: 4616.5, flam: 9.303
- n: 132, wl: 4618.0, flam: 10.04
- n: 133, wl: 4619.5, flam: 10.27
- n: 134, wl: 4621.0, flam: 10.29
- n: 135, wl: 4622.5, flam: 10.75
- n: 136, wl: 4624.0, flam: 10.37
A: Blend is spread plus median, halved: 5.36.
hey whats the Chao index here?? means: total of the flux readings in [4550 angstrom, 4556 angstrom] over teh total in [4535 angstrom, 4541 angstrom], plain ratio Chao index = 0.950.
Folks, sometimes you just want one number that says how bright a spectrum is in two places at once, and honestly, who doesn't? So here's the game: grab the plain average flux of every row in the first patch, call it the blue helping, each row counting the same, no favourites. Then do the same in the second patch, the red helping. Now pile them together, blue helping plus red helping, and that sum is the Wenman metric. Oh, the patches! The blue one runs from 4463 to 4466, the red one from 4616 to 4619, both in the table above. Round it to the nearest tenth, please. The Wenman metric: 20.2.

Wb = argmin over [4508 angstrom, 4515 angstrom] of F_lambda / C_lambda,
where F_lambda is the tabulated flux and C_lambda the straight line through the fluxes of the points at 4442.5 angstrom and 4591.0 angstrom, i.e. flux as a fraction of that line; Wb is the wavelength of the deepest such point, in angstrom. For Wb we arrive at 4508.5 angstrom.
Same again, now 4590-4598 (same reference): 4592.5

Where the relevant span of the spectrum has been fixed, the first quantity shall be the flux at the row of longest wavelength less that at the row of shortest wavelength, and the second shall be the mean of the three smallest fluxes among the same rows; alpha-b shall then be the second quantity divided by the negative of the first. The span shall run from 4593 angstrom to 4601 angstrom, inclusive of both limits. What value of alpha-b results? 25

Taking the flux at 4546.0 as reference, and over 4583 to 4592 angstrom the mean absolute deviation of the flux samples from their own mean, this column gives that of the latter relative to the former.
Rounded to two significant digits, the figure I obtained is 0.033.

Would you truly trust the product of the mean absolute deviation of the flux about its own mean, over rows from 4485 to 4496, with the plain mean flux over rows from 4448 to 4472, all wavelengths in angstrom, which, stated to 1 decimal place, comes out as 7.3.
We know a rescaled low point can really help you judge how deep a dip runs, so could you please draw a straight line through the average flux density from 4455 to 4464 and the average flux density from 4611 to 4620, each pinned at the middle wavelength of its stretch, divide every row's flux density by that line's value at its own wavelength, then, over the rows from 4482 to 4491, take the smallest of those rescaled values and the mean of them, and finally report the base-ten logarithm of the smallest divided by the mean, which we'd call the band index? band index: -0.057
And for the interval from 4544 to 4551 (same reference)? -0.026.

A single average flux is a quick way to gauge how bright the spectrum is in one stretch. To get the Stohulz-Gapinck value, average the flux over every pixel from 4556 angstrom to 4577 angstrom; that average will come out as 10.60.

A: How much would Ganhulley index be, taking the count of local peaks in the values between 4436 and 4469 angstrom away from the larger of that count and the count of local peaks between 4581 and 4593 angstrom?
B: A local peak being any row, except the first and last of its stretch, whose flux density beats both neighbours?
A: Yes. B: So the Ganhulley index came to 0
